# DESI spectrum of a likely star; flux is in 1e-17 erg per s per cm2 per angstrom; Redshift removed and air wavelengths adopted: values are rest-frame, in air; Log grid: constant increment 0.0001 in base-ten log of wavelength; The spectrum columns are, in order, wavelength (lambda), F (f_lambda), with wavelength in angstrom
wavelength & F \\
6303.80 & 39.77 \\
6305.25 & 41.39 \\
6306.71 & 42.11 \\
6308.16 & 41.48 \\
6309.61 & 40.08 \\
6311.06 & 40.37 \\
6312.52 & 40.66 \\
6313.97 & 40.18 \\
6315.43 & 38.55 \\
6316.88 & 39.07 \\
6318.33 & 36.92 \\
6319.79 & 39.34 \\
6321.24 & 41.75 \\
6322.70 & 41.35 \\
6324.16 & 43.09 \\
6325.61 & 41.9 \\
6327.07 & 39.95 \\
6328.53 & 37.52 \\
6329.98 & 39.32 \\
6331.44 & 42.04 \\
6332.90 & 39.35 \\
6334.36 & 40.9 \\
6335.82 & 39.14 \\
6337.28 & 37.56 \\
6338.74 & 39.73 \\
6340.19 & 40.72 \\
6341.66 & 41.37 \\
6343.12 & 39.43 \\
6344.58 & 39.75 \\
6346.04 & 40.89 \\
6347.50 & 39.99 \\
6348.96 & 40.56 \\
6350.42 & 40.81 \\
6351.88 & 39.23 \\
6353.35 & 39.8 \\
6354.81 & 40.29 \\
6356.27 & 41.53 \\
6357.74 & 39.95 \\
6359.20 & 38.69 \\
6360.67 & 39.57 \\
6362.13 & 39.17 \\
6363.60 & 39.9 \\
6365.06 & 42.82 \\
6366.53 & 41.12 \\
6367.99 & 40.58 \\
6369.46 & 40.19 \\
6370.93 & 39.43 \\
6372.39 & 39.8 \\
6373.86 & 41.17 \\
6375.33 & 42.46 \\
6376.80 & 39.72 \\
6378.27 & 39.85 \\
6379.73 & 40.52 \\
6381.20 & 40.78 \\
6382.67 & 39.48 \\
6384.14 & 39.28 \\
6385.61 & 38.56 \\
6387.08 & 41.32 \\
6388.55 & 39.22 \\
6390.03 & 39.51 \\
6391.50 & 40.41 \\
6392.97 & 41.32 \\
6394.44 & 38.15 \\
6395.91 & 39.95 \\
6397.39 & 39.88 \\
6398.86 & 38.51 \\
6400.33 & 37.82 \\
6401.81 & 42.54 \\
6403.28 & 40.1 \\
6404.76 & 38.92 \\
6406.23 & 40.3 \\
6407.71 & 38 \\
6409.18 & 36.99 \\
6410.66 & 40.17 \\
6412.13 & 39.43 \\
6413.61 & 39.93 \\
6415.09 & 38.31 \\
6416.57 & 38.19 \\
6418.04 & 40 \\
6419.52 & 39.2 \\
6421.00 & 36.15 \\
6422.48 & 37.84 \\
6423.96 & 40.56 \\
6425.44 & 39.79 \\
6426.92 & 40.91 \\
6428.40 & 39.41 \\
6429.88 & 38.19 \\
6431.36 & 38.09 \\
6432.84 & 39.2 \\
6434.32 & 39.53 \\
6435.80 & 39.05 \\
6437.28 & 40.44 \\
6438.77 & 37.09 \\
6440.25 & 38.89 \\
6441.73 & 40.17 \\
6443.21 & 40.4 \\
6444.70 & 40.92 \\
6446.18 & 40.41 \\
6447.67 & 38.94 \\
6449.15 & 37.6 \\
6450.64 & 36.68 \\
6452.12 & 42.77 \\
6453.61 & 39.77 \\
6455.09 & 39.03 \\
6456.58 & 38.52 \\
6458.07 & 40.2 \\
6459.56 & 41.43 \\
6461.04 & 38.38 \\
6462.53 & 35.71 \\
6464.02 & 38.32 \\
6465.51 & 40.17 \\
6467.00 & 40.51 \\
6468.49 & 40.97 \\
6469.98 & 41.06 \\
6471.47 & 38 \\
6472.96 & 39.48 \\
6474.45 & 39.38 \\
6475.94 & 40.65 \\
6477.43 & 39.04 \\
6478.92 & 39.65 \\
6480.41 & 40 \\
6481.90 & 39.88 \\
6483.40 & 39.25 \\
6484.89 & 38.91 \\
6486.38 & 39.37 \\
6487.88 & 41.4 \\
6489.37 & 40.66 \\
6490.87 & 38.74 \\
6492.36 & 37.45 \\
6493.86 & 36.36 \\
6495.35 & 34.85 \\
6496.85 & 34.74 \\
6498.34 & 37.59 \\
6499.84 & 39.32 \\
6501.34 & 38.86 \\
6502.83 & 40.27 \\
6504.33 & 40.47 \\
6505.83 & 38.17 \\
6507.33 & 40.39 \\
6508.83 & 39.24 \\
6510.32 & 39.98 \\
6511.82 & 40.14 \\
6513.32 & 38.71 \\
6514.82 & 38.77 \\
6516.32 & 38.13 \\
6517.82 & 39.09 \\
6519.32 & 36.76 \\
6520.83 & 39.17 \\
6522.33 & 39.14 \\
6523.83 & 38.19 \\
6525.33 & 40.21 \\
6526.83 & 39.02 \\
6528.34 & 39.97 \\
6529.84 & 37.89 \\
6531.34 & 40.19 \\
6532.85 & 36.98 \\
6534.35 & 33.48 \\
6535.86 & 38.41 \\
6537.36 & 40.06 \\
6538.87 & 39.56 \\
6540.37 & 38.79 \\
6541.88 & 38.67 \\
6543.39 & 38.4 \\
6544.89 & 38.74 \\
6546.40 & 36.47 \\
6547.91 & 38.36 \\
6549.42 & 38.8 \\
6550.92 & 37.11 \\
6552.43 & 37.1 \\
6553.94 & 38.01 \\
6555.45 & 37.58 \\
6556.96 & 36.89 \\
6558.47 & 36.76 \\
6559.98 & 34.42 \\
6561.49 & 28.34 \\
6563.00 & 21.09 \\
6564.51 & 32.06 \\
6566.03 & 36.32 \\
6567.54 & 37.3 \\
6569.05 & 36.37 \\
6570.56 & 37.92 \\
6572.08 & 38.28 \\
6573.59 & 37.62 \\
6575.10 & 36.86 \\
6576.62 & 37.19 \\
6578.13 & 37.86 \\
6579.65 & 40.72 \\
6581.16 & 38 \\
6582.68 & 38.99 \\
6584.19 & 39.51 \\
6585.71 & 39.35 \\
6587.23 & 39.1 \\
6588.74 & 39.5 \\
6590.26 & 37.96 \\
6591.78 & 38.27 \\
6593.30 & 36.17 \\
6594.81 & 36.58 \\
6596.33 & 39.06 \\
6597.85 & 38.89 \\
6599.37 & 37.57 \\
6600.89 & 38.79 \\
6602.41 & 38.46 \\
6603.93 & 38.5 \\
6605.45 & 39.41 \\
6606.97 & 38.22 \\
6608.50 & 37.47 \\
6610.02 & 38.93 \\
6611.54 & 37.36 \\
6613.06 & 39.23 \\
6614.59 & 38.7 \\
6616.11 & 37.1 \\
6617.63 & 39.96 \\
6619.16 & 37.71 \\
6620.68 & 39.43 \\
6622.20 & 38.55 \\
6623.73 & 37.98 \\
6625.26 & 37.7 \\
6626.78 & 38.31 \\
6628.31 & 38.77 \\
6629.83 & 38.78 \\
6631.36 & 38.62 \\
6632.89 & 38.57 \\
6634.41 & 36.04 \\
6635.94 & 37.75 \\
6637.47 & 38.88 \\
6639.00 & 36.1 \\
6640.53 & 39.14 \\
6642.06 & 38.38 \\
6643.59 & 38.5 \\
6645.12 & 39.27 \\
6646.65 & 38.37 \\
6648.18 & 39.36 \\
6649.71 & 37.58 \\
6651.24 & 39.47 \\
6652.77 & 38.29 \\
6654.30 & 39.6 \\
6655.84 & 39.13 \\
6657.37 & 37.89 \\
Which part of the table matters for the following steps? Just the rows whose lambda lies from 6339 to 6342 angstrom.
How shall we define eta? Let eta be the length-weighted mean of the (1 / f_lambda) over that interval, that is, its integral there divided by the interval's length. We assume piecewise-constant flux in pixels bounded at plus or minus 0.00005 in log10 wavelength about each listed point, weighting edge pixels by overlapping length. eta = 0.0245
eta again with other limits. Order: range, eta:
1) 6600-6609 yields 0.0260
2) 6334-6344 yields 0.0251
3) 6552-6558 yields 0.0267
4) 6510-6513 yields 0.0251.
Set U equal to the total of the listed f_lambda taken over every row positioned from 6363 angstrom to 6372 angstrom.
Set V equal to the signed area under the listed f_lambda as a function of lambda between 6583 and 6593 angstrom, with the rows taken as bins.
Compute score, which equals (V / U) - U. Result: -242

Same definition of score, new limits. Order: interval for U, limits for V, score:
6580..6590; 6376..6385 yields -233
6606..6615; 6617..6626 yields -228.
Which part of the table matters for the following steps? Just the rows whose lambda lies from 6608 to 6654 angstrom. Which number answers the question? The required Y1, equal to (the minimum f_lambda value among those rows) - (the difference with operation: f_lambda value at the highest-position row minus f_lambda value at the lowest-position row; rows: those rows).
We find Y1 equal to 35.2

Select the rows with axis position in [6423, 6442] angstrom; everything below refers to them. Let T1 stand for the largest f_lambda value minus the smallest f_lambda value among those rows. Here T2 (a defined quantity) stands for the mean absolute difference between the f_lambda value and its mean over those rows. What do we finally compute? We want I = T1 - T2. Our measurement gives 3.0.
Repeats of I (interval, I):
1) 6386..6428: 5.3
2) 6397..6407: 3.6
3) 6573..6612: 3.7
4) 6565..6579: 1.4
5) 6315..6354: 5.0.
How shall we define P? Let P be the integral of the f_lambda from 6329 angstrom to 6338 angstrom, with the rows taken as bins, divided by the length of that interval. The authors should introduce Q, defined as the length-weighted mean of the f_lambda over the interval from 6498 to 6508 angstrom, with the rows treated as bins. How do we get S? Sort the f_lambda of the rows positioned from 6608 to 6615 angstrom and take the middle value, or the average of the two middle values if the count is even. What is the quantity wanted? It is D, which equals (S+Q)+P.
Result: 118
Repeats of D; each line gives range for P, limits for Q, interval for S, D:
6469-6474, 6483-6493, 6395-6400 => 119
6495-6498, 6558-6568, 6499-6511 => 107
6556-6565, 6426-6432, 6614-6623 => 110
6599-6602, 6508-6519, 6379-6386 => 117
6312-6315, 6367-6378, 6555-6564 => 116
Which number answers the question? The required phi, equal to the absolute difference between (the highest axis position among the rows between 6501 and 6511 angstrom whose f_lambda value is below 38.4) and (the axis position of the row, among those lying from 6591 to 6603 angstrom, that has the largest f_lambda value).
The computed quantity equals 90.5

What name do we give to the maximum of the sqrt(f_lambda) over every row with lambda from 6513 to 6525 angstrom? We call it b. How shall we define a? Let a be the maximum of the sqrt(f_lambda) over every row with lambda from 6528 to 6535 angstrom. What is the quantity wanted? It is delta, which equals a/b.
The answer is 1.01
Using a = 6.34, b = 6.26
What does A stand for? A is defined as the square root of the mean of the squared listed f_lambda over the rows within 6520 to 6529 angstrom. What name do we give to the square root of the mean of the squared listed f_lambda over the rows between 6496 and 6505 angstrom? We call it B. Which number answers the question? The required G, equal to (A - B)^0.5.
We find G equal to 0.8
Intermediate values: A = 39.3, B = 38.6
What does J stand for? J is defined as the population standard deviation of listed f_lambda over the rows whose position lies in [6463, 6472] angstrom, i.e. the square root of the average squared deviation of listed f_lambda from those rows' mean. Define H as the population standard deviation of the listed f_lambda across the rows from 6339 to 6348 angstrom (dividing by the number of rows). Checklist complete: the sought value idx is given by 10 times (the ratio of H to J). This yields 6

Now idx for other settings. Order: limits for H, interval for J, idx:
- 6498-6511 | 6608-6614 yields 11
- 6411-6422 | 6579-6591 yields 15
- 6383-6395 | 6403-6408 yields 12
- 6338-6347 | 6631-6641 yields 6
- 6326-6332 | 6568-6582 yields 14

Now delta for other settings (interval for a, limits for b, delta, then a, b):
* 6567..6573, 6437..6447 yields 0.97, 6.19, 6.40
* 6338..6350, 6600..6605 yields 1.03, 6.43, 6.23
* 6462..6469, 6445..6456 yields 0.98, 6.40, 6.54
